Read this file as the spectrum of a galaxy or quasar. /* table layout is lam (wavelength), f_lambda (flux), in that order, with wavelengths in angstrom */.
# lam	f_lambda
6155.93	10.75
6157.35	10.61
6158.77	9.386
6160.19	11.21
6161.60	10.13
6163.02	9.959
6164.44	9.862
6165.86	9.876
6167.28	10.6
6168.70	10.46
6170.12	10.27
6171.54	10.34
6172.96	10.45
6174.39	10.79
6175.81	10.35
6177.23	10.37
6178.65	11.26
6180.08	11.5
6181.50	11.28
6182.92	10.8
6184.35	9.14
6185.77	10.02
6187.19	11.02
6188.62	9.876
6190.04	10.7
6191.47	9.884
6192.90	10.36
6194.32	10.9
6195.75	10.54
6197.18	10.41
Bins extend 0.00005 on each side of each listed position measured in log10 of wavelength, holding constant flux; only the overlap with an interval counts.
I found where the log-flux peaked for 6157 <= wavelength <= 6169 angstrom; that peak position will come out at 6160.19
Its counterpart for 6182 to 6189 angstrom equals 6187.19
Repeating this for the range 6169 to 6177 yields 6174.39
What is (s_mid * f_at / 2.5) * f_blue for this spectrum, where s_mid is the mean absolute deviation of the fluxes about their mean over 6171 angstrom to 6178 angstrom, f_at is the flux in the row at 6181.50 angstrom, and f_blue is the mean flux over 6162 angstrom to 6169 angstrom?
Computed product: 6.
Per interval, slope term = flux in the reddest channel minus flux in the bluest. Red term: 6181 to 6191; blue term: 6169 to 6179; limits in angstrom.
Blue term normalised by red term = -1.7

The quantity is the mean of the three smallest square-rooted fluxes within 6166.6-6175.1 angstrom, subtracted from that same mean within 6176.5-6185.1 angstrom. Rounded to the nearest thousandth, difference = -0.041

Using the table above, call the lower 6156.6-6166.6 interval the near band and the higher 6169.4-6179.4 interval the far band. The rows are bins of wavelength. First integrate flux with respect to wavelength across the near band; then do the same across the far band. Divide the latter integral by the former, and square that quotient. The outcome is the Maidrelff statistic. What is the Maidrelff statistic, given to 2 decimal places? 1.08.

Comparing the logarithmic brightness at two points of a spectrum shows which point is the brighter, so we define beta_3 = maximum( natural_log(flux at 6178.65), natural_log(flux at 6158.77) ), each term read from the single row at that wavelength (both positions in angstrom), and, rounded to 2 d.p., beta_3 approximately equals 2.42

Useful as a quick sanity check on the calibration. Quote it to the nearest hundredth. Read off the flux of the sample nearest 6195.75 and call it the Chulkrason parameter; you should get 10.54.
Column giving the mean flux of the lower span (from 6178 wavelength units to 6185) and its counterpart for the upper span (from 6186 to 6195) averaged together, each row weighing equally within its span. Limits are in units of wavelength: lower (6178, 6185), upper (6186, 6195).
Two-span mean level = 10.6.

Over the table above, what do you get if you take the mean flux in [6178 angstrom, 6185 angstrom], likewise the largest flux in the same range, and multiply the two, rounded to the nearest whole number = 124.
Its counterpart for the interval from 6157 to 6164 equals 115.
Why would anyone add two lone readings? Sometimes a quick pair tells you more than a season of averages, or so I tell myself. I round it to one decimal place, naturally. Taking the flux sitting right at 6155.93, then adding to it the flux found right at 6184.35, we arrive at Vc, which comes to 19.9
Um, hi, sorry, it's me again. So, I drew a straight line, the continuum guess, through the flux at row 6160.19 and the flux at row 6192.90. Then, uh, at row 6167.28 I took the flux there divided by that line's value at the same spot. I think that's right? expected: 0.96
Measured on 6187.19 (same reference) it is 1.05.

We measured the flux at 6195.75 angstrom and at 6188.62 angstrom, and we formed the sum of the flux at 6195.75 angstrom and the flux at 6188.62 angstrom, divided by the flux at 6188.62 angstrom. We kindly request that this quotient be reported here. 2.07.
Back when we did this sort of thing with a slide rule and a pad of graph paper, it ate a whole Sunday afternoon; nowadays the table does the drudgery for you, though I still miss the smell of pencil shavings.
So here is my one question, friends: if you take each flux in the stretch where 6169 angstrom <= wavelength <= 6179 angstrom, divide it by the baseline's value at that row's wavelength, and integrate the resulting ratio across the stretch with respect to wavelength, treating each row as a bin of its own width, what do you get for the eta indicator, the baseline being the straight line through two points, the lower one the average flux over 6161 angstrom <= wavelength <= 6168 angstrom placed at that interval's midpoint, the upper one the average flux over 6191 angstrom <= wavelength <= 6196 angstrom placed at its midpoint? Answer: 10.3 angstrom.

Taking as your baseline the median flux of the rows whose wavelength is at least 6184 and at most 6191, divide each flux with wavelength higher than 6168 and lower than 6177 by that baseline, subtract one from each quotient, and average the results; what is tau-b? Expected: 0.042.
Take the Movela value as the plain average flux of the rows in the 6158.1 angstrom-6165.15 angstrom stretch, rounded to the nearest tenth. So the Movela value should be 10.1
